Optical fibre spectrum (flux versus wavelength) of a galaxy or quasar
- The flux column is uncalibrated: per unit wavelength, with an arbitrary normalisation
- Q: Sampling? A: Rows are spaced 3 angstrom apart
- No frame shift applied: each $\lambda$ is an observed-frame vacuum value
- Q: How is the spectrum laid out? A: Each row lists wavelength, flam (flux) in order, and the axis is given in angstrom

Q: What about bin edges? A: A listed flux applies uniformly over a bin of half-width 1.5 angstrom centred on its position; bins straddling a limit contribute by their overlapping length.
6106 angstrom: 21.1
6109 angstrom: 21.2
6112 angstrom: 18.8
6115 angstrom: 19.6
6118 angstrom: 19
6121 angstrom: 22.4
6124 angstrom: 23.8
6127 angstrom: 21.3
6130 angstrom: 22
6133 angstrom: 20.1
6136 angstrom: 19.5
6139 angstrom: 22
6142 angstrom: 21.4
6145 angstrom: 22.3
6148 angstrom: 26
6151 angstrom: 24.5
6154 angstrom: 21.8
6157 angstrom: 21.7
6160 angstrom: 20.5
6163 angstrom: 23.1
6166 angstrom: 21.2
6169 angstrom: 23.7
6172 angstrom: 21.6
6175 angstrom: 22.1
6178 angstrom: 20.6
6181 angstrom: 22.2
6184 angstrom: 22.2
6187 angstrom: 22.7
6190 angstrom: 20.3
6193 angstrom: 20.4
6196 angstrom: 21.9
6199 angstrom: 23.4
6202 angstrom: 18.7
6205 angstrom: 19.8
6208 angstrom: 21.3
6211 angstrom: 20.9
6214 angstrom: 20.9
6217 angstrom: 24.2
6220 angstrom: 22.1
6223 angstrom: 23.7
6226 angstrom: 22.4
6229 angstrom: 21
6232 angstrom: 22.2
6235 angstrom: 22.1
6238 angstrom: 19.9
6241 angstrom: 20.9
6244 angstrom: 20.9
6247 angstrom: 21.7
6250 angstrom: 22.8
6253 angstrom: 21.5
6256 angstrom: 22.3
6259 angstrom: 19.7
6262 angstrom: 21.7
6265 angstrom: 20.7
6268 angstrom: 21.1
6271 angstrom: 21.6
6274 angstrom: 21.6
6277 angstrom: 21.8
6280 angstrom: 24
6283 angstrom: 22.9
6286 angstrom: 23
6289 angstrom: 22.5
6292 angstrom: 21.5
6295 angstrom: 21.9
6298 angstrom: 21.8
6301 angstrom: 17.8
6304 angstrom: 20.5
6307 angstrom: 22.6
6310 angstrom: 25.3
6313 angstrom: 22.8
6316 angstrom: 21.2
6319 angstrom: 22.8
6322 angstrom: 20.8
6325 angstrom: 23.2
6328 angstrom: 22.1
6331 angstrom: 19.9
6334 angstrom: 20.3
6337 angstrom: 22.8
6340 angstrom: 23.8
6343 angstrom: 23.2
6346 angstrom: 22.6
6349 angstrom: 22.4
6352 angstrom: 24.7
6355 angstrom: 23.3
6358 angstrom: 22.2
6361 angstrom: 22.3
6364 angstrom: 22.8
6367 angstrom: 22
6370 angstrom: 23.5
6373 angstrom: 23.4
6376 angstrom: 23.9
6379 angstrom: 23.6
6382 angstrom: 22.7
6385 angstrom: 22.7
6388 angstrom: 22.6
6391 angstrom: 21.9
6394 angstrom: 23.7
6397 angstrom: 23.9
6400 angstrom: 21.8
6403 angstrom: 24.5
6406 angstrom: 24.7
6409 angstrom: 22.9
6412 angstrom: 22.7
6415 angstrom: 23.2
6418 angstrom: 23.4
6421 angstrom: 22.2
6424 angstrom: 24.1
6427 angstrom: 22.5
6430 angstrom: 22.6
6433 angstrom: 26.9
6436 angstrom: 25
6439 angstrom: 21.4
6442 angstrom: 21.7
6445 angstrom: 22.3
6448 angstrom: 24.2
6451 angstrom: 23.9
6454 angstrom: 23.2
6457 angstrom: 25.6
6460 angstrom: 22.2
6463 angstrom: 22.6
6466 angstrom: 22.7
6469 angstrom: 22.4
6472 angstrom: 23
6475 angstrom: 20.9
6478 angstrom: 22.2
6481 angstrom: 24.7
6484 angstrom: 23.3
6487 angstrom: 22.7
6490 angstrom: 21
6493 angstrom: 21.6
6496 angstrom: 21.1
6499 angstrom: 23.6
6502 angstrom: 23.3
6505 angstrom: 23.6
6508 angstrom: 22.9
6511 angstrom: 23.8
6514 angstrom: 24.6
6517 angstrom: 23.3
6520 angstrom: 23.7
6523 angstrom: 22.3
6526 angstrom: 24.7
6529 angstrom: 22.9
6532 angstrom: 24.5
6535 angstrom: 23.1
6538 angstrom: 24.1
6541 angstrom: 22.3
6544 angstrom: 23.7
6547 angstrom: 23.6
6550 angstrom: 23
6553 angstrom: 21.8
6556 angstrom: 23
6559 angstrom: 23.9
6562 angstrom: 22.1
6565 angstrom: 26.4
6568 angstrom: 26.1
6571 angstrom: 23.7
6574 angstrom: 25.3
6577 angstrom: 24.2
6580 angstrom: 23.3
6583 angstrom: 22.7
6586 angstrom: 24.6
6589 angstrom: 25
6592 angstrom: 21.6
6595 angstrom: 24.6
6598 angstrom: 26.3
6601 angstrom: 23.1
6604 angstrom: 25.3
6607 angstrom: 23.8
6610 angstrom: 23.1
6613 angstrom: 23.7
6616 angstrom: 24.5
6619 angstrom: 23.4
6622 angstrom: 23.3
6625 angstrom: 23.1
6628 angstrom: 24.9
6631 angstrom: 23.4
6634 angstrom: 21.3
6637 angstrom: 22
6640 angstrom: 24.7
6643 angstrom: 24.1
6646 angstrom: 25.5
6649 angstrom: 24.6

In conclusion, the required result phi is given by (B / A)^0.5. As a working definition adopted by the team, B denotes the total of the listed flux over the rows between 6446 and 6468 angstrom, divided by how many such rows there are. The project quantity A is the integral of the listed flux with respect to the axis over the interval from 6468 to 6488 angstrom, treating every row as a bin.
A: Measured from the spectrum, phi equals 0.227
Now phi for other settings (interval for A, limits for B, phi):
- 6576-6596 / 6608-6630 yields 0.224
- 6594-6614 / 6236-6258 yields 0.210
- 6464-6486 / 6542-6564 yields 0.214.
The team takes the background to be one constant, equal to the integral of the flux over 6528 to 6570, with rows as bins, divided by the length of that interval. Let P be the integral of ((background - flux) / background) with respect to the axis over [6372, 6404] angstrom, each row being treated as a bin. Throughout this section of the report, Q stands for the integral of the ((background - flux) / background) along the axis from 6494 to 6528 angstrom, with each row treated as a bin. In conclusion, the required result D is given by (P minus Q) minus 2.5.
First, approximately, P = 0.7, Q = 0.4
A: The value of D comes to -2.3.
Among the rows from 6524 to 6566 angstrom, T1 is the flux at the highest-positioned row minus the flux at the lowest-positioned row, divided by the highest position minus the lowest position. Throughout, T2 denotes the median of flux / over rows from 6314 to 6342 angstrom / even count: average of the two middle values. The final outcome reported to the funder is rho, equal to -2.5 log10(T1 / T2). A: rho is 6.8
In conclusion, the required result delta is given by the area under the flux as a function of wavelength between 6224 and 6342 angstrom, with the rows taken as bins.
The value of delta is 2572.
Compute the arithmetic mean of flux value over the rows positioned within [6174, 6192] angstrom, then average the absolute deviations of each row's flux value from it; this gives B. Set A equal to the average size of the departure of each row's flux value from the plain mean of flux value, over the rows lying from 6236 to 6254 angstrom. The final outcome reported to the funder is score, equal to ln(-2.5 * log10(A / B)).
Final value -1.9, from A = 0.72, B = 0.82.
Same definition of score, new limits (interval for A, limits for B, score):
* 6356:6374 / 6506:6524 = -2.1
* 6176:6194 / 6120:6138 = -1.4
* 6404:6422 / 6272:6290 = -1.9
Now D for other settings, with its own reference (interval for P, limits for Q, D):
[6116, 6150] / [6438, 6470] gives -0.8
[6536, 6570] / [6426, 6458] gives -2.6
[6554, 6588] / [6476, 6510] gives -4.5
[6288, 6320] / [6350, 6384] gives -0.8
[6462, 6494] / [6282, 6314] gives -3.1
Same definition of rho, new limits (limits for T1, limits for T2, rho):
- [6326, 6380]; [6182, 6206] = 7.1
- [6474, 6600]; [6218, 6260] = 6.7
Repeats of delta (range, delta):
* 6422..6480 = 1342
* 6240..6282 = 908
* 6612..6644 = 751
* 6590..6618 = 672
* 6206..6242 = 784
